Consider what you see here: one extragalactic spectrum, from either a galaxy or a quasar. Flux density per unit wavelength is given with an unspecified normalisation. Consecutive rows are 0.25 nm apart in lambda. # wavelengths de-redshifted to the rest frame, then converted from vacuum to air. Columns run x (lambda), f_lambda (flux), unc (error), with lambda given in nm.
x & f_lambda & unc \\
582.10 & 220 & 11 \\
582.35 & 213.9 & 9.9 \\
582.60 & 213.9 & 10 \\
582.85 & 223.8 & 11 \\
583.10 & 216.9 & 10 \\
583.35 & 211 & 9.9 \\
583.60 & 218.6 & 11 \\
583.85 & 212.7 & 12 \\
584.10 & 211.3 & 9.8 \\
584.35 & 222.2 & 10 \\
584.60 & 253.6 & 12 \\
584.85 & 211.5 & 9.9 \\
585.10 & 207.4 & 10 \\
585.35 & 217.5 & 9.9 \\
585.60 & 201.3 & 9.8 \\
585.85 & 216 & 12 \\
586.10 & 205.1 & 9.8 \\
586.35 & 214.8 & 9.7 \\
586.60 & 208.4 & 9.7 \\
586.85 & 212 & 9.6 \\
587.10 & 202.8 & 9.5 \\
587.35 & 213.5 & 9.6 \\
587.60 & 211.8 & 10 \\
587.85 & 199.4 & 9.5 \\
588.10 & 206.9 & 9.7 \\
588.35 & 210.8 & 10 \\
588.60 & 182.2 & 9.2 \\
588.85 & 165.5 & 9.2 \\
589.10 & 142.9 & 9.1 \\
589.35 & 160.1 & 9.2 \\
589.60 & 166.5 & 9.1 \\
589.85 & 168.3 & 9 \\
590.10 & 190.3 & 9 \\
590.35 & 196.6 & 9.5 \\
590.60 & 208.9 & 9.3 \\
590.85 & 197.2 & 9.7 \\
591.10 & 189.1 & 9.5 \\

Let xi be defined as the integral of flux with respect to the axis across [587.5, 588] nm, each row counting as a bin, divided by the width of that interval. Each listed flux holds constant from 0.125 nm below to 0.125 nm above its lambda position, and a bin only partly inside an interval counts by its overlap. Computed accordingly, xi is 205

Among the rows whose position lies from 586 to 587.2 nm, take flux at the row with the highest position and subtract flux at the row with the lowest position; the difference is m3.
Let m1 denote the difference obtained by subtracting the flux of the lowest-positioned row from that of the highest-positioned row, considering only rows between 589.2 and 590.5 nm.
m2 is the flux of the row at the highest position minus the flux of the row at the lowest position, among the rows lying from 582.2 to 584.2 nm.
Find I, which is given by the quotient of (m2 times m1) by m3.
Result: 41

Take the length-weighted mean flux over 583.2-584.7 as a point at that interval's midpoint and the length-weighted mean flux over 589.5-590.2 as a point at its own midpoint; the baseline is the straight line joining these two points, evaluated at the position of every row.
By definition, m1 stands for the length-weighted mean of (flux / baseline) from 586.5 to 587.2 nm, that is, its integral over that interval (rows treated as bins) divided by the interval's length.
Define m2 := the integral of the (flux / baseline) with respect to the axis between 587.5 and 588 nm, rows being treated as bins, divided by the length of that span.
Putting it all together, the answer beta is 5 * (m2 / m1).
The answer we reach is 5.12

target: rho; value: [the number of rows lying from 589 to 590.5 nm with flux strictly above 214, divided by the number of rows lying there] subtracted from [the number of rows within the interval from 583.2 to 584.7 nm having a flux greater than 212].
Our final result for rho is 4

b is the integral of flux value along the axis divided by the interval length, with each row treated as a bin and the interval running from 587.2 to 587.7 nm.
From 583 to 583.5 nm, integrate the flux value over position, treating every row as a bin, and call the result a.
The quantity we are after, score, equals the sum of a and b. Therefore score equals 319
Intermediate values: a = 107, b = 212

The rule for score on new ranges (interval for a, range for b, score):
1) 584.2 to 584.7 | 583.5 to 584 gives 333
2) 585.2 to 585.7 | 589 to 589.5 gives 258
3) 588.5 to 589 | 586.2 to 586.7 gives 297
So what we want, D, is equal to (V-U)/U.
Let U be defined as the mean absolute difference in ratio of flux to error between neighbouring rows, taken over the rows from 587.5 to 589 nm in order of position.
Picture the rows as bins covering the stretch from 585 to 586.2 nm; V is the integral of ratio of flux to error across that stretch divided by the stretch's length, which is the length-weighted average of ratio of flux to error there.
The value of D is 25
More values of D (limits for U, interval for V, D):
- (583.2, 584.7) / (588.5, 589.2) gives 9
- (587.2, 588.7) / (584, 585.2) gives 33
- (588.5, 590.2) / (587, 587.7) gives 13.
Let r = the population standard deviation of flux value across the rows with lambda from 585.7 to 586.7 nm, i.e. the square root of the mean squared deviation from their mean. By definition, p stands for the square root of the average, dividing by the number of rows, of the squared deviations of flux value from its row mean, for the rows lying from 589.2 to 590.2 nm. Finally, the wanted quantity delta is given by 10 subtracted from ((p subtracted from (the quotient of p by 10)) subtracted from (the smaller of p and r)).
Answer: 4.7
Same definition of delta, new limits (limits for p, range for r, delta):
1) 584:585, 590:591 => 12.3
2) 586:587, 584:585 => -3.0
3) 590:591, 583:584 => -0.9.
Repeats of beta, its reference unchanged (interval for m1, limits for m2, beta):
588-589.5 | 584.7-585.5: 5.21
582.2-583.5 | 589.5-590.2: 5.32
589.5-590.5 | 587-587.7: 5.15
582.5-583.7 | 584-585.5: 5.39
